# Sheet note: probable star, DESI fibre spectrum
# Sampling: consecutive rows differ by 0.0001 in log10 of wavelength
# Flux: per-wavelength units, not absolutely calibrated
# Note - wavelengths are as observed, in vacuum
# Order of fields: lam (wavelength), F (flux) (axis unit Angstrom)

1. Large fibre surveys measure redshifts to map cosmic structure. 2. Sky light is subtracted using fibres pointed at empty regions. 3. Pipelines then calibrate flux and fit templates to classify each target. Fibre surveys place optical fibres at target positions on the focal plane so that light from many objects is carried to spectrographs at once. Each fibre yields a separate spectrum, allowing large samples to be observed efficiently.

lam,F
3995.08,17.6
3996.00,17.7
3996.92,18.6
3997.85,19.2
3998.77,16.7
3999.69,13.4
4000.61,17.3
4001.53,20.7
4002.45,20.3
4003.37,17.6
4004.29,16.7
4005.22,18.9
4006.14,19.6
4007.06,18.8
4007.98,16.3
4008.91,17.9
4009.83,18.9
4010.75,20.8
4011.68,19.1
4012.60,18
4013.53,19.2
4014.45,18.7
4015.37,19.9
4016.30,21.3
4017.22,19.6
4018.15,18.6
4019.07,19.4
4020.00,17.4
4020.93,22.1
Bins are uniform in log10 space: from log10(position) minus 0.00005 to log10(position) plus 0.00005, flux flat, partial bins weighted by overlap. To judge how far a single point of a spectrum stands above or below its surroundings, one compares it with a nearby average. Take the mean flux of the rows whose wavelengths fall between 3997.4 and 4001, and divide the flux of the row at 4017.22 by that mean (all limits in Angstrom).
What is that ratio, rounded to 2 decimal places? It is 1.18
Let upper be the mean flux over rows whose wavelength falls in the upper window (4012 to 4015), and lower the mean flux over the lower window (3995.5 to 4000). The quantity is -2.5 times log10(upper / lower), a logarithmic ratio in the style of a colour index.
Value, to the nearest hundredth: -0.09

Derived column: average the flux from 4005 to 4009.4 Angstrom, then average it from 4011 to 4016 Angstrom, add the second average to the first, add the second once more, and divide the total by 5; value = 11.3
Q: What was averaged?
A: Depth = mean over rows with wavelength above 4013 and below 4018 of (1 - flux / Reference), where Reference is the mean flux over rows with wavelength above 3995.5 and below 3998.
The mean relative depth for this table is -0.07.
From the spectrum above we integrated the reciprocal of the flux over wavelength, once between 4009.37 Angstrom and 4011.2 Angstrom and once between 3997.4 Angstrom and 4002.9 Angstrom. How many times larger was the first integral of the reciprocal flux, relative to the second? 0.30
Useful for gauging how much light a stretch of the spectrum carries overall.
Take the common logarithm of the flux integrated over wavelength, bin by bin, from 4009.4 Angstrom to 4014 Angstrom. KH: 1.95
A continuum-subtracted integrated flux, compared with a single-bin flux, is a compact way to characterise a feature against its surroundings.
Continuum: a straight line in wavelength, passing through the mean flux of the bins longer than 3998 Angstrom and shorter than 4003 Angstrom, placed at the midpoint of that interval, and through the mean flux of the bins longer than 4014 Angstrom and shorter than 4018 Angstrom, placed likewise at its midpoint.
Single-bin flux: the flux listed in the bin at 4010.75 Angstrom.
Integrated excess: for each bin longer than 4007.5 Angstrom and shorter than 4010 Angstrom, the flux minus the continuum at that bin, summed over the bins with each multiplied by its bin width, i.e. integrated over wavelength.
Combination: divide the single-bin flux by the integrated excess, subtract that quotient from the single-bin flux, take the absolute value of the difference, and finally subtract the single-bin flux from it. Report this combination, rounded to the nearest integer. 6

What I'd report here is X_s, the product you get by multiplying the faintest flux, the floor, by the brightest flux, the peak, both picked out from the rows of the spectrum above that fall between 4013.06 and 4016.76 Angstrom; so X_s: 398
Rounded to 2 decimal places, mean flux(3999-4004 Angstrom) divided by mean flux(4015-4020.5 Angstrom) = 0.92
